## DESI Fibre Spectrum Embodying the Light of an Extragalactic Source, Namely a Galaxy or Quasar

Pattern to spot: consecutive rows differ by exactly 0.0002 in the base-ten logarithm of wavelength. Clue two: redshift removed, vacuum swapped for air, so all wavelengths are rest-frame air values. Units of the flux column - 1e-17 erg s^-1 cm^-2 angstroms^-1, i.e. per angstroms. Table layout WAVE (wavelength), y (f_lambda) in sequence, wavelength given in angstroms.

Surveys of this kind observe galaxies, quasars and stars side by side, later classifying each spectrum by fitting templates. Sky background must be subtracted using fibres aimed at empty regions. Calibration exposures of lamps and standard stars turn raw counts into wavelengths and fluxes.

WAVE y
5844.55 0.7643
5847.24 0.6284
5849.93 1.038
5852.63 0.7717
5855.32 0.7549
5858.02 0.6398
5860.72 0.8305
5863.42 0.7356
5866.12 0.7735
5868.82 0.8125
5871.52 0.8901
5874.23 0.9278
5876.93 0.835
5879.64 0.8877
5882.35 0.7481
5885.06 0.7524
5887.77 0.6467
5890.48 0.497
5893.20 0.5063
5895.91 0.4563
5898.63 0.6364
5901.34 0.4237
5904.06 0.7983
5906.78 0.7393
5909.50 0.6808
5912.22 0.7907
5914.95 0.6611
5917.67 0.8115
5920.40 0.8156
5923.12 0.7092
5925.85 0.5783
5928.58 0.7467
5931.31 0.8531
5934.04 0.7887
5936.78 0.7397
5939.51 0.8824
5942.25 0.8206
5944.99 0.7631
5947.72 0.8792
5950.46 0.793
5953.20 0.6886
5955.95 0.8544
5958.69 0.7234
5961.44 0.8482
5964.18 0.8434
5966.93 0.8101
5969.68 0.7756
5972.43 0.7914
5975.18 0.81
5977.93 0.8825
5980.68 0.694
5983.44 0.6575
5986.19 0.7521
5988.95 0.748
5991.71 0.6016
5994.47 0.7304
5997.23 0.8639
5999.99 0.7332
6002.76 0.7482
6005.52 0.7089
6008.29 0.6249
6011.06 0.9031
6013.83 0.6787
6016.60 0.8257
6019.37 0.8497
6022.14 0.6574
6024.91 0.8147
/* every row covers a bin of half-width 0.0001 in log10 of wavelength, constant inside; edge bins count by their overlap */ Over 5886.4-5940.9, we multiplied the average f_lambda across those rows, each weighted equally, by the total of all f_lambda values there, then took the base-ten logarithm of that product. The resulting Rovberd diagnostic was 0.98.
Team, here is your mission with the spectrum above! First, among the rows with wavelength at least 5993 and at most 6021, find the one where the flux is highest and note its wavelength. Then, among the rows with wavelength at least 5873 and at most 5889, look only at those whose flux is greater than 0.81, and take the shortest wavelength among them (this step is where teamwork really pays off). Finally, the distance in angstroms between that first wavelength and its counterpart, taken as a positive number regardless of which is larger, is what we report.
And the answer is 136.8 angstroms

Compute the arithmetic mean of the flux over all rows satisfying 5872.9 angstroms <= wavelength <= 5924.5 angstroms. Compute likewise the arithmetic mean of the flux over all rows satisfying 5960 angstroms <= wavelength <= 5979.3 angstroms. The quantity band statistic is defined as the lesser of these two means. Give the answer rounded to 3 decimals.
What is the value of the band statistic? 0.701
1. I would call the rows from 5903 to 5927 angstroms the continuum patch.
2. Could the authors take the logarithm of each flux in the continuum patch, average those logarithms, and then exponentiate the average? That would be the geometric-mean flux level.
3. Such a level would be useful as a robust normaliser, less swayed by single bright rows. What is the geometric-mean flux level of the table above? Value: 0.727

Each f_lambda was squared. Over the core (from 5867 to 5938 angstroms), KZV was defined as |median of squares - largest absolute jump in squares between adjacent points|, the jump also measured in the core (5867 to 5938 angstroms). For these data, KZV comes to 0.10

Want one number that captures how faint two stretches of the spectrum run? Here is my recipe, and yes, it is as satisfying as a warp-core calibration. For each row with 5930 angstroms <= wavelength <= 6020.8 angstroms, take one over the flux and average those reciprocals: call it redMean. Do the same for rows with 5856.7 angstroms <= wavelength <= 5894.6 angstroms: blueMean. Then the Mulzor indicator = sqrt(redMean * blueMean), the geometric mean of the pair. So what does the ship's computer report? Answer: 1.34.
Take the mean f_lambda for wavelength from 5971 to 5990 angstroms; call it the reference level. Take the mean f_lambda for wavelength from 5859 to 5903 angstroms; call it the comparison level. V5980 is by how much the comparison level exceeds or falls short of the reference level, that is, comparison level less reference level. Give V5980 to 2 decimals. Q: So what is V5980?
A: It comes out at -0.05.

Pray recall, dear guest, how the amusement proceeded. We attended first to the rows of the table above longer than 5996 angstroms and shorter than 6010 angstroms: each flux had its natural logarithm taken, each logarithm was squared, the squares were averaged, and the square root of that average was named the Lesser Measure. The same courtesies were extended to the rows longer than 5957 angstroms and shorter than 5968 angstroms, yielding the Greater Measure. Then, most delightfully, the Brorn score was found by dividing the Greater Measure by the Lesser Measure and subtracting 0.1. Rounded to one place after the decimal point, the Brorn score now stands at 0.6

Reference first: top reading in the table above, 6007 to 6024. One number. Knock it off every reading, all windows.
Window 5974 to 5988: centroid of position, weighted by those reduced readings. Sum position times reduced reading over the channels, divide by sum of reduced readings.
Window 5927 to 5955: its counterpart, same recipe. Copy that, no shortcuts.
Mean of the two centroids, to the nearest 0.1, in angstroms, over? 5961.7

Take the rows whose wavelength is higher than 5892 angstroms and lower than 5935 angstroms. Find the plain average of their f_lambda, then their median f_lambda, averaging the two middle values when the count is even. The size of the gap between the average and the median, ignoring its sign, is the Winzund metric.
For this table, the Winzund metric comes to 0.037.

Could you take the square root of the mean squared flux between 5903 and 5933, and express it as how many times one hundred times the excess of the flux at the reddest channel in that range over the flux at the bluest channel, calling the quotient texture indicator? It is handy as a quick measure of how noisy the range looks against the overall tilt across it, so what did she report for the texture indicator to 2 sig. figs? 0.14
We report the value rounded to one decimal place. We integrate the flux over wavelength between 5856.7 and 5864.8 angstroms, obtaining 6.0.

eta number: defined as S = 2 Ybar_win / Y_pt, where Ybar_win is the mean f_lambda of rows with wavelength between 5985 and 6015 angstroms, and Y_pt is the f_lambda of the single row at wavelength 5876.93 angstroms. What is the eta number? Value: 1.76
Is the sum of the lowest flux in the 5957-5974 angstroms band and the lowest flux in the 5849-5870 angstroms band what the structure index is 1.36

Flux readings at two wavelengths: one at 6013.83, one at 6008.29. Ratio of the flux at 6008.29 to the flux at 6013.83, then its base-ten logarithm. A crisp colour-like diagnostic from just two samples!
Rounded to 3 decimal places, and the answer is -0.036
